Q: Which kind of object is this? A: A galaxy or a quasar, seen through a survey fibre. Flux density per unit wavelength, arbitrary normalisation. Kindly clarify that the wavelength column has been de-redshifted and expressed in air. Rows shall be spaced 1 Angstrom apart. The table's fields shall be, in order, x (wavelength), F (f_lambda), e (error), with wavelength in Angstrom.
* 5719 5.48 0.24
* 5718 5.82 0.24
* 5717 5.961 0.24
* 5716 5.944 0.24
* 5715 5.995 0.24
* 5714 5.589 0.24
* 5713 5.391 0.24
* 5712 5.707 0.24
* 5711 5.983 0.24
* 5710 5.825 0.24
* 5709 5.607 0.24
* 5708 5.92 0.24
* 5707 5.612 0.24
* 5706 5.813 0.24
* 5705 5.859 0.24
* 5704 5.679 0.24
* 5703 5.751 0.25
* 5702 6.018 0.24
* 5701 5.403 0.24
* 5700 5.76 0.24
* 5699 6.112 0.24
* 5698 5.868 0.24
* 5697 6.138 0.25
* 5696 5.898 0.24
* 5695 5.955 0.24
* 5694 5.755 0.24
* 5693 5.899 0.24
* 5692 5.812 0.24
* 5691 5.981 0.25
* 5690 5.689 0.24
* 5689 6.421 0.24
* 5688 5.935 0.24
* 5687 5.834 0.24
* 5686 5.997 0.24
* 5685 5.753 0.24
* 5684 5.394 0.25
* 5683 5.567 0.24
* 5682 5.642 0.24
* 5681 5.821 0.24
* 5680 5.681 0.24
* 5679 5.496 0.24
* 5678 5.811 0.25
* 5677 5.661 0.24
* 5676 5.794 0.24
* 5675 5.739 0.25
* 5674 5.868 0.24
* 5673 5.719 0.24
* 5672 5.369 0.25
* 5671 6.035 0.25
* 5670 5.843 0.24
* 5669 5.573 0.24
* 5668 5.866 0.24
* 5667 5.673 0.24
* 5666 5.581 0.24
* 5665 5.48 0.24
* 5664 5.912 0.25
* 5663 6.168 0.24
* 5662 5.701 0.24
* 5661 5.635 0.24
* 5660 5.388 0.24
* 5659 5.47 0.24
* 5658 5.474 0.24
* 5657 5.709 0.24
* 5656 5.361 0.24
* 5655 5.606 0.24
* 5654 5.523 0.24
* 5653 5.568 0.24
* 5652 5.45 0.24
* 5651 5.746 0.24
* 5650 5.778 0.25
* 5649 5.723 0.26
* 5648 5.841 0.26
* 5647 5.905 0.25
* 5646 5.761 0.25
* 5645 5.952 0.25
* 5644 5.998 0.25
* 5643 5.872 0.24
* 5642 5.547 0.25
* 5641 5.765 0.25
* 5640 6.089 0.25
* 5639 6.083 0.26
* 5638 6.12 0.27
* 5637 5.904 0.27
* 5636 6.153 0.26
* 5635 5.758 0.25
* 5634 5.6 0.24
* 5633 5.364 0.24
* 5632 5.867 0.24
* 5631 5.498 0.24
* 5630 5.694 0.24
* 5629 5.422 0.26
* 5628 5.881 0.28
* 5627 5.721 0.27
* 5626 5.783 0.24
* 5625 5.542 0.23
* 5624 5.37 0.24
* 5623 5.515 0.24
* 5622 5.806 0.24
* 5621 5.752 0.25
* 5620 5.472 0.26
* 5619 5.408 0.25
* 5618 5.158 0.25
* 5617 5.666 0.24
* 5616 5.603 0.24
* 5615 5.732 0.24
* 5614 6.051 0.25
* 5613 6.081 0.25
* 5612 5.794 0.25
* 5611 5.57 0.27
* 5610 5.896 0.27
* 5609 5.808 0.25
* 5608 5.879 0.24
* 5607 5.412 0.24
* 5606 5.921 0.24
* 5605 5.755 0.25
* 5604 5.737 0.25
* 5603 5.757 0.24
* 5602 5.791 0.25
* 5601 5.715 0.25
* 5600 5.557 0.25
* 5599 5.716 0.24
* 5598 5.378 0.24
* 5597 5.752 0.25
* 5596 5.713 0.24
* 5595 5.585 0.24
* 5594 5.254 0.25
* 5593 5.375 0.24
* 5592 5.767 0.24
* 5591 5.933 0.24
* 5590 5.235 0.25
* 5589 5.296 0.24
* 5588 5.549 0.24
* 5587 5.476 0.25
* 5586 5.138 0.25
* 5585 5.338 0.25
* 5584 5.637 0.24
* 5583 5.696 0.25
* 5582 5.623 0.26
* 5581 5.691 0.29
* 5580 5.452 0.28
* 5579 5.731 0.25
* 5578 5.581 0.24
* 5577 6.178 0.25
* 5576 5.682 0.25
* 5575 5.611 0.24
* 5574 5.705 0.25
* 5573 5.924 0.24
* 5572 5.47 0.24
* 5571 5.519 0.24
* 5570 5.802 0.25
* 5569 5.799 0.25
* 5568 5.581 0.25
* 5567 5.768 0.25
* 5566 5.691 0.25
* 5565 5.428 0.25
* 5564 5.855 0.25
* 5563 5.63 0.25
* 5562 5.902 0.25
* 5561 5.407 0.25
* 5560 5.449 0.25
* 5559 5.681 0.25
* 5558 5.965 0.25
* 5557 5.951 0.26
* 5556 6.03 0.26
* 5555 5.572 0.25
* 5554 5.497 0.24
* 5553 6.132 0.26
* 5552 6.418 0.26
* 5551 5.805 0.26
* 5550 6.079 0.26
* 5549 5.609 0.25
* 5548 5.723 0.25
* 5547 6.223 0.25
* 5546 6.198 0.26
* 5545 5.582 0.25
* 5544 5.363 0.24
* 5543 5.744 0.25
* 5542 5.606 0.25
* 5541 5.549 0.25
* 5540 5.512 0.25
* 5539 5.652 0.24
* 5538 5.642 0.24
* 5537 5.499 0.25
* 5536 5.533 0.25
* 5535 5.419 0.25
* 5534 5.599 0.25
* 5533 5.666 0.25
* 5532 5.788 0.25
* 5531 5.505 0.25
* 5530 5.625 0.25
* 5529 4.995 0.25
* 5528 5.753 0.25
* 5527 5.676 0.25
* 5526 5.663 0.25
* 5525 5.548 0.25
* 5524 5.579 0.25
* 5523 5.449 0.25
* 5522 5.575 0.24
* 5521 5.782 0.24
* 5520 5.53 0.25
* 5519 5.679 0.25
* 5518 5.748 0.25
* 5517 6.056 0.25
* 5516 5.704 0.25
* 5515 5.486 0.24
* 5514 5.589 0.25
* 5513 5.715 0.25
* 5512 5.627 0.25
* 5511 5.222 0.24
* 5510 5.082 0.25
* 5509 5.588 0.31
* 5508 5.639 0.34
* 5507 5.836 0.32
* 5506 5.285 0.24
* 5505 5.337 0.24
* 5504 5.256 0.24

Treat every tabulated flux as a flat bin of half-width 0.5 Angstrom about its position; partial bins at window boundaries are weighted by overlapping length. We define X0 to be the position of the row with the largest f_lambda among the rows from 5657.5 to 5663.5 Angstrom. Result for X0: 5663 Angstrom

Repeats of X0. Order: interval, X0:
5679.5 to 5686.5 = 5686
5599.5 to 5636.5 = 5636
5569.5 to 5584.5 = 5577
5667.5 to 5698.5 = 5689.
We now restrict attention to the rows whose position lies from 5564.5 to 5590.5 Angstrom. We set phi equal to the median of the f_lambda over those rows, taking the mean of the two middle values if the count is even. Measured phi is 5.62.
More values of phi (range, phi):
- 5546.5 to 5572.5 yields 5.75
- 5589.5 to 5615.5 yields 5.74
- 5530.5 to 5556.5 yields 5.63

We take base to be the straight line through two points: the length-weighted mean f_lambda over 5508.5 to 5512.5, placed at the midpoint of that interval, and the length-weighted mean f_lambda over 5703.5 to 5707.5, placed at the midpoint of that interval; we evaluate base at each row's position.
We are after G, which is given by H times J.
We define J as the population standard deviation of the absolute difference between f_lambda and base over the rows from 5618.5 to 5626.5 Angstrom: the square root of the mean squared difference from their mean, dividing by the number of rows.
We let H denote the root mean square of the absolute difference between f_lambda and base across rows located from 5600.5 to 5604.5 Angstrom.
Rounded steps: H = 0.20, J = 0.061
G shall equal 0.0123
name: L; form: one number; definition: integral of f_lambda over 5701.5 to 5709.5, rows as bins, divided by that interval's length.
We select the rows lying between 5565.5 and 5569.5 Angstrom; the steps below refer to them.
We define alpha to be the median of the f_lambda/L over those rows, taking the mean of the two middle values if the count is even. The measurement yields 0.99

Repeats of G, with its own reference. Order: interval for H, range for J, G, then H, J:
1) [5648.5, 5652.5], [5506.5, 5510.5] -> 0.0129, 0.14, 0.094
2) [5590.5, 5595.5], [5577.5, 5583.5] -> 0.0156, 0.25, 0.061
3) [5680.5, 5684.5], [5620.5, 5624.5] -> 0.0108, 0.18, 0.060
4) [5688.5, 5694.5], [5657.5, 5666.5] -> 0.0442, 0.32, 0.138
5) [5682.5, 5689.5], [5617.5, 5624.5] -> 0.0345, 0.33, 0.104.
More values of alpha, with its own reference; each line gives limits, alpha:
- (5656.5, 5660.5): 0.95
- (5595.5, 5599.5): 0.99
